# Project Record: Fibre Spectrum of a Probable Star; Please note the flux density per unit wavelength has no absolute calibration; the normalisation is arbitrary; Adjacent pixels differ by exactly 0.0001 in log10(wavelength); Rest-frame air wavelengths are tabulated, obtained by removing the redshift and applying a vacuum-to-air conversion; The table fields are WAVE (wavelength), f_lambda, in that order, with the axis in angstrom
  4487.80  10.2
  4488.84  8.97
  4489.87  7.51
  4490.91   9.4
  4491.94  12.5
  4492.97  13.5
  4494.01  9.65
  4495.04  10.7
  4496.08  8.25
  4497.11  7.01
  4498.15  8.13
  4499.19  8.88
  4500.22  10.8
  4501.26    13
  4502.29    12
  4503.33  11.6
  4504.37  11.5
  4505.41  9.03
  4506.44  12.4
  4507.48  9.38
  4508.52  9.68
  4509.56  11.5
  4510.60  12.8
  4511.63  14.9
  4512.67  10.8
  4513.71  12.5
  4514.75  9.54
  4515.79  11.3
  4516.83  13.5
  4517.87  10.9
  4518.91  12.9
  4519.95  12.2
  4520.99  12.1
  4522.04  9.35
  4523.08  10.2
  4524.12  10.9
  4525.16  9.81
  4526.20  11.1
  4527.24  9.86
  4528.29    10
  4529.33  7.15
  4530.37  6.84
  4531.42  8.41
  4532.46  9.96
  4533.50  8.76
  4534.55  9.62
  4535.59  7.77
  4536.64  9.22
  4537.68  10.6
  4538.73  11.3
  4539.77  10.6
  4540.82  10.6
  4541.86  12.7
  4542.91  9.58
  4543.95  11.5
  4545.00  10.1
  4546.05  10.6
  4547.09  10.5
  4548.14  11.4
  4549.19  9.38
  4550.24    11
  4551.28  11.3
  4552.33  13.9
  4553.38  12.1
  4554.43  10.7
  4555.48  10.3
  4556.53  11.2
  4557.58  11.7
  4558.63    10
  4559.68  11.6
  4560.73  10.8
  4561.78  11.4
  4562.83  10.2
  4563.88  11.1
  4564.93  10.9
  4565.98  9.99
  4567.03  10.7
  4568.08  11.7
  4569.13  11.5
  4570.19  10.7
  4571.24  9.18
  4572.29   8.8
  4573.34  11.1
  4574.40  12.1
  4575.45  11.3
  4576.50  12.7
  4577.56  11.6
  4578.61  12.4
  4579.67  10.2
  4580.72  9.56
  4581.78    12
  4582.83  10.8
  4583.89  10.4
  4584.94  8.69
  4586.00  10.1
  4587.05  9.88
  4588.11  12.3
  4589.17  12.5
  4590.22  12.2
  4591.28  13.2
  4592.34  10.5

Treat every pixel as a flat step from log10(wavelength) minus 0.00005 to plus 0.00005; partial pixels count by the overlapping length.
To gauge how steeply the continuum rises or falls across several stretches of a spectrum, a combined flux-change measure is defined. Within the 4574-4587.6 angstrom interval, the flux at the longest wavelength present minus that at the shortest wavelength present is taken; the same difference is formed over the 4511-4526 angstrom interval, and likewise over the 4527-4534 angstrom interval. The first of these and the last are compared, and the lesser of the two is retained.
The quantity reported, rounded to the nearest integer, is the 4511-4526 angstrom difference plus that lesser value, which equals -7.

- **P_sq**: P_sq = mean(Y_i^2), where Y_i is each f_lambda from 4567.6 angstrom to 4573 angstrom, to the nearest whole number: 109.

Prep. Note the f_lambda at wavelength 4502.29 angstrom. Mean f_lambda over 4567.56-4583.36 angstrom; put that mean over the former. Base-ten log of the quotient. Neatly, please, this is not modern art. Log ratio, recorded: -0.036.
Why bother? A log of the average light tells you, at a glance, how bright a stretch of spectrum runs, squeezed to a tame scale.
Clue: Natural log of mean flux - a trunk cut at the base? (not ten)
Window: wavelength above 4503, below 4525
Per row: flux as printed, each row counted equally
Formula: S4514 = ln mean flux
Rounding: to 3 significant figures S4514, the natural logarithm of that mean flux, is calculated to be 2.43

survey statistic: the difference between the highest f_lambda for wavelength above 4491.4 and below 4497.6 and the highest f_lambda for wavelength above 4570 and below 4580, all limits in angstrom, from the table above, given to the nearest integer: 1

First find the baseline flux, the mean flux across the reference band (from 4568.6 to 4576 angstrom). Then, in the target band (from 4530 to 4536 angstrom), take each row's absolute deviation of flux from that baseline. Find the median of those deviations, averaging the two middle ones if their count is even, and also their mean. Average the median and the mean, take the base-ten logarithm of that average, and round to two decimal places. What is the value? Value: 0.32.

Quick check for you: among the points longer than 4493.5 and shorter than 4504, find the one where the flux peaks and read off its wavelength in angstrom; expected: 4501.26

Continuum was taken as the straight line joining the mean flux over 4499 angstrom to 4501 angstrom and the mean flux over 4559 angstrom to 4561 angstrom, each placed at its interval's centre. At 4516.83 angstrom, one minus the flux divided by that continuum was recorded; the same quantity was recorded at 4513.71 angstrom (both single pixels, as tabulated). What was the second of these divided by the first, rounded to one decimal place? 0.7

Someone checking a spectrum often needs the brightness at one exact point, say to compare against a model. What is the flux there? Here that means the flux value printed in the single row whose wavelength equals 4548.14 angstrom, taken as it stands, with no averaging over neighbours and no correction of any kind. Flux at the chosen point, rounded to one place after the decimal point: 11.4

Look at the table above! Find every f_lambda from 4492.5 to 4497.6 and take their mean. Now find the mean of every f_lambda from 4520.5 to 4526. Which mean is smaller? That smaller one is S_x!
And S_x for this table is 9.8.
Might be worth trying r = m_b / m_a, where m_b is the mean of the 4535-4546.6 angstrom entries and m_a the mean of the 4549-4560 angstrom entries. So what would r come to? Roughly 0.93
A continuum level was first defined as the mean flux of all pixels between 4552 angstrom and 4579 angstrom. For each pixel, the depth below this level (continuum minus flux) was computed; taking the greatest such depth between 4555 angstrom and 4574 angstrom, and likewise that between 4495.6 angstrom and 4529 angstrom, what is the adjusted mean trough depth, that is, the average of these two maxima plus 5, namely 8.2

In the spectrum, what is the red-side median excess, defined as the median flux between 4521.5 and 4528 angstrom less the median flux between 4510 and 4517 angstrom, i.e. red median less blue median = -2.5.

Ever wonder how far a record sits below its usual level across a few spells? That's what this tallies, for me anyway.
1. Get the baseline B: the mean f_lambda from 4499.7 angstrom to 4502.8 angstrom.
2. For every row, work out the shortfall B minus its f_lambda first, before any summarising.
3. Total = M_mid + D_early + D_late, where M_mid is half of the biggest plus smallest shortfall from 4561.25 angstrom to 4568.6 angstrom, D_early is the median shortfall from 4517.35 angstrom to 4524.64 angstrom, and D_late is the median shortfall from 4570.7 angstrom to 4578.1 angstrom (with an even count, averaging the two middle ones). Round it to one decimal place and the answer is 2.8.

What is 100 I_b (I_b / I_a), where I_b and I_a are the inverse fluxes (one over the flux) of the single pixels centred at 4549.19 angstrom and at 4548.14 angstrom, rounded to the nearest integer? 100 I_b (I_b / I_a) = 13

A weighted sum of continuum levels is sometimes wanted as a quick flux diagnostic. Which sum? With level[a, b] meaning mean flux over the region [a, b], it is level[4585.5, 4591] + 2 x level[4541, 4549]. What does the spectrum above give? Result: 33.2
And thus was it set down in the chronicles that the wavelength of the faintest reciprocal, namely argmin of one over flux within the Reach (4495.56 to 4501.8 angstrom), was 4501.26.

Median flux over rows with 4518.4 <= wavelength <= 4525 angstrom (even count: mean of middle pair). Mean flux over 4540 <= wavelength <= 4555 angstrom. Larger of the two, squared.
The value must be 132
